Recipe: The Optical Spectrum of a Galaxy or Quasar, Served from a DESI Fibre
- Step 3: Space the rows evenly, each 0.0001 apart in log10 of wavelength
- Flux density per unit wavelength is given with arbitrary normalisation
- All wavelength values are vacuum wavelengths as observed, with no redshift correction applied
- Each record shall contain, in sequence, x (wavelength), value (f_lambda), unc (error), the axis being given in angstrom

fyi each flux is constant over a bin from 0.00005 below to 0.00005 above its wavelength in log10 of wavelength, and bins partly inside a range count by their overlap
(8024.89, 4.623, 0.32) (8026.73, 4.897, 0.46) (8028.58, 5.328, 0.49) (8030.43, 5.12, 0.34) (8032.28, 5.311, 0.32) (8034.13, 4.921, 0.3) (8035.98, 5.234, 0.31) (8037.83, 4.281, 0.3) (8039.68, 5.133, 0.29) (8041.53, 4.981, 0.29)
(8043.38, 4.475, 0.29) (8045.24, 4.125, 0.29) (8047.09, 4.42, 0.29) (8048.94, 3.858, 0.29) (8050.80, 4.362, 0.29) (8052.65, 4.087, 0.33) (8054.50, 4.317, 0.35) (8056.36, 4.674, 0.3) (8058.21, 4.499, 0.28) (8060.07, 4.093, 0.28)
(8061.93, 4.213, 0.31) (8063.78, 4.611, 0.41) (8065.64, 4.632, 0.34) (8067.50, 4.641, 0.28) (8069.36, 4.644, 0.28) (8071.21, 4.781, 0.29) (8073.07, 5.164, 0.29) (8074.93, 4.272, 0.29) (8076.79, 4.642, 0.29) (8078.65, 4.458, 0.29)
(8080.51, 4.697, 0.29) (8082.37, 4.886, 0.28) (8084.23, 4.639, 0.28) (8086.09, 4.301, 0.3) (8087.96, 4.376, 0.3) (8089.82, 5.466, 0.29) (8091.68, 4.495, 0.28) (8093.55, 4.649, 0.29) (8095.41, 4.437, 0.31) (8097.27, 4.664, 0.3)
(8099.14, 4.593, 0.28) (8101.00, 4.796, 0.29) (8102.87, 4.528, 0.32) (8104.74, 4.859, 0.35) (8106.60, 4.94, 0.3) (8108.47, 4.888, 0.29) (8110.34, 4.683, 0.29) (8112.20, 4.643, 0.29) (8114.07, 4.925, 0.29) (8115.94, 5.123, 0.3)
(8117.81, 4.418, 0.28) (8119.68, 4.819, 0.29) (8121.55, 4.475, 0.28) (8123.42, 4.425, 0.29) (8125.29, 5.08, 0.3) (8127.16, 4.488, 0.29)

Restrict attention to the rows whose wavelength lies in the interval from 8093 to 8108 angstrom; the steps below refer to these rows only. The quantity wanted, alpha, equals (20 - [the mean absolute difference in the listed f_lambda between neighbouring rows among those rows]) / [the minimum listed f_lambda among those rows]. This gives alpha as 4.46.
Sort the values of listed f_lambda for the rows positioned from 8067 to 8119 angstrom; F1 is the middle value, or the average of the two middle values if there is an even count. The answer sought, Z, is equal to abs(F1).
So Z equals 4.65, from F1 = 4.65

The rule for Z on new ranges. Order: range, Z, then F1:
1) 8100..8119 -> 4.83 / 4.83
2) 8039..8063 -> 4.36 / 4.36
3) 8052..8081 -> 4.62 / 4.62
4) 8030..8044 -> 5.05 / 5.05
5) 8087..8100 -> 4.59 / 4.59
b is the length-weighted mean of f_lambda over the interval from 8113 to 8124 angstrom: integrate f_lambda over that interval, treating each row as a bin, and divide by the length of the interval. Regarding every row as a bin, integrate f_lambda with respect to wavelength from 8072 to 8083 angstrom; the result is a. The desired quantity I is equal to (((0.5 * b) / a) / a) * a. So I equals 0.0457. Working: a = 51.5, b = 4.70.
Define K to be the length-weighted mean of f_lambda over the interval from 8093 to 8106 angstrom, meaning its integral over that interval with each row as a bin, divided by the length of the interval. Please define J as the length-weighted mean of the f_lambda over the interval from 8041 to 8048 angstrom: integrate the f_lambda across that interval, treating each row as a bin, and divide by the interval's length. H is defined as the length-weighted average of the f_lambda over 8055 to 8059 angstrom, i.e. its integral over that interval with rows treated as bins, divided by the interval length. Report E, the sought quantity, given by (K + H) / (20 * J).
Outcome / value 0.103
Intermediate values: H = 4.56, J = 4.47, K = 4.66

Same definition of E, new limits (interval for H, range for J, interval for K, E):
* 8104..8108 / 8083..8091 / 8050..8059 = 0.099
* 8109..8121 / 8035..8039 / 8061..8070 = 0.097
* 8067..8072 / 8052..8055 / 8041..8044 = 0.112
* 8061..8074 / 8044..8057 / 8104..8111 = 0.112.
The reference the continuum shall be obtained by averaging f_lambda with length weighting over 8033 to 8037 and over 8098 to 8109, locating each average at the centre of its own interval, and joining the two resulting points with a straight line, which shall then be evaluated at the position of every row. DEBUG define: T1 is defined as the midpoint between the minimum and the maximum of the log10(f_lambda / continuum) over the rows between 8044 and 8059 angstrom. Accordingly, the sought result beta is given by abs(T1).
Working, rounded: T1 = -0.070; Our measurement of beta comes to 0.070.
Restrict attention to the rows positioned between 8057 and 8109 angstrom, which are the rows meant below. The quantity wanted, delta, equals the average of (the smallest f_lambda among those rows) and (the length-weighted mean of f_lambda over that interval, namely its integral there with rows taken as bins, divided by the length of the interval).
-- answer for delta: 4.36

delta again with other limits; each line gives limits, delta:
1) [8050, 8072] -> 4.27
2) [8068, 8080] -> 4.47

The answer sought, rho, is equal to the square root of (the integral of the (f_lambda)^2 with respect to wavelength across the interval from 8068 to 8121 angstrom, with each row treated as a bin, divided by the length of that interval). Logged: 4.71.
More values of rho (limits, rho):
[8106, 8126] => 4.76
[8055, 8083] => 4.59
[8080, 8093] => 4.71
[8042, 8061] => 4.31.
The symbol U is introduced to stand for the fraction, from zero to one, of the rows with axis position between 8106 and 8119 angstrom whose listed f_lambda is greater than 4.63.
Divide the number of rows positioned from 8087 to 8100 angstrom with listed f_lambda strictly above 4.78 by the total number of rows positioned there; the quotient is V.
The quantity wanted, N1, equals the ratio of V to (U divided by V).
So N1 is 0.02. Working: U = 0.86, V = 0.1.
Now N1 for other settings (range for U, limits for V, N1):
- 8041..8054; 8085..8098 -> 0.14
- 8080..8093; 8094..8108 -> 0.32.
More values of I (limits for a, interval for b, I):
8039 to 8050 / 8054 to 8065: 0.0447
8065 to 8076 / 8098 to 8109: 0.0461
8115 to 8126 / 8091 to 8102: 0.0444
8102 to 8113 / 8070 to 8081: 0.0446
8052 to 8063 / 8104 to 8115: 0.0507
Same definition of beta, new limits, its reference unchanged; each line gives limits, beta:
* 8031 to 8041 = 0.027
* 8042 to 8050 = 0.082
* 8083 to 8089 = 0.035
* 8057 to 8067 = 0.055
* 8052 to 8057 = 0.057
